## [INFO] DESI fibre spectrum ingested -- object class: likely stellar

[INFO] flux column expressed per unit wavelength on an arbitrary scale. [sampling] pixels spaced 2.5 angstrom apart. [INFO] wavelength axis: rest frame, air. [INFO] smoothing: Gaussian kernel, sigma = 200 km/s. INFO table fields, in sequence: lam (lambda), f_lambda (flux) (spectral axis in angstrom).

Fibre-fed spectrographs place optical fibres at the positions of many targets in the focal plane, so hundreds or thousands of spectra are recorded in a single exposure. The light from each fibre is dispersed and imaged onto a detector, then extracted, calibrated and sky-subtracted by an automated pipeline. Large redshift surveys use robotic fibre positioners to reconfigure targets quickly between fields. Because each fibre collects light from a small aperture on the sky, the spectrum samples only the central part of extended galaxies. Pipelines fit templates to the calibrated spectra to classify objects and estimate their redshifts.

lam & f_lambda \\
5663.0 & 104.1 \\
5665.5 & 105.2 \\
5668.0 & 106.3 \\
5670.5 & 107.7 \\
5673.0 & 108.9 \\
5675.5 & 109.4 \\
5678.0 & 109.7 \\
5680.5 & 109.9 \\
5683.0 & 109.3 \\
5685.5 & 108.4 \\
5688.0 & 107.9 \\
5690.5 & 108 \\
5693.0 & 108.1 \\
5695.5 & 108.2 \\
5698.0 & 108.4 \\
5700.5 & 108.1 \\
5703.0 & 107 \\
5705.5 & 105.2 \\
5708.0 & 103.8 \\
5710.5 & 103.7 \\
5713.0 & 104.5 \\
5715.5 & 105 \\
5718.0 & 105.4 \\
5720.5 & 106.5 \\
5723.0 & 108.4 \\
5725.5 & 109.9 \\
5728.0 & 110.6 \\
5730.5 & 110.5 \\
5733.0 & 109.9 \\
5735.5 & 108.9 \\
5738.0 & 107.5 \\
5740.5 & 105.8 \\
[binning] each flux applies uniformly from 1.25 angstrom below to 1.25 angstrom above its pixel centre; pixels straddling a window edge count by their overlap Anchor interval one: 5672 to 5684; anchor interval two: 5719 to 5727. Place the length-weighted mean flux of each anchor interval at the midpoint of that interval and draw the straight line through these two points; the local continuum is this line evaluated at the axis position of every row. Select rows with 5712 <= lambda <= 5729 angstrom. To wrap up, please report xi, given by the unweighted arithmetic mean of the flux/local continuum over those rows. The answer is 0.990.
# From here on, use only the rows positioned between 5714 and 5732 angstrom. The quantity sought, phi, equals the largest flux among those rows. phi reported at 110.6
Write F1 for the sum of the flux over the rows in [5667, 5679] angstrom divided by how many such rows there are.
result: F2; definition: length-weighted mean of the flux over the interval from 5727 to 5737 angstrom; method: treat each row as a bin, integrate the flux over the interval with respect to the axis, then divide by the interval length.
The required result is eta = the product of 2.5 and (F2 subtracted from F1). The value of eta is -4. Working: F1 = 108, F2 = 110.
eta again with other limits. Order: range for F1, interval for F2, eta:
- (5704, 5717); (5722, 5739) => -12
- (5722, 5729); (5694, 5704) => 4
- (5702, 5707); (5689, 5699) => -5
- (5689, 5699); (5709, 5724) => 7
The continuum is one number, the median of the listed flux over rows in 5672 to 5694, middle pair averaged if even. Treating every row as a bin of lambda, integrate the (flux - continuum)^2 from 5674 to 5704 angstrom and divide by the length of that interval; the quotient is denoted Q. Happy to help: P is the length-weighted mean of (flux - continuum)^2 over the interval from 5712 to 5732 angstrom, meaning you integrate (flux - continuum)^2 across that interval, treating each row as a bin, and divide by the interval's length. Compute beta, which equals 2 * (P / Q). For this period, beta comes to 18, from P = 7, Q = 0.8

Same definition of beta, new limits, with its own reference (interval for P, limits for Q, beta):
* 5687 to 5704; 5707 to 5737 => 0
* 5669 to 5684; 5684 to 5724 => 0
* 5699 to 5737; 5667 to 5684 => 12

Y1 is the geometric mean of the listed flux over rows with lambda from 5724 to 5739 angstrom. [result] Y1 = 109.5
